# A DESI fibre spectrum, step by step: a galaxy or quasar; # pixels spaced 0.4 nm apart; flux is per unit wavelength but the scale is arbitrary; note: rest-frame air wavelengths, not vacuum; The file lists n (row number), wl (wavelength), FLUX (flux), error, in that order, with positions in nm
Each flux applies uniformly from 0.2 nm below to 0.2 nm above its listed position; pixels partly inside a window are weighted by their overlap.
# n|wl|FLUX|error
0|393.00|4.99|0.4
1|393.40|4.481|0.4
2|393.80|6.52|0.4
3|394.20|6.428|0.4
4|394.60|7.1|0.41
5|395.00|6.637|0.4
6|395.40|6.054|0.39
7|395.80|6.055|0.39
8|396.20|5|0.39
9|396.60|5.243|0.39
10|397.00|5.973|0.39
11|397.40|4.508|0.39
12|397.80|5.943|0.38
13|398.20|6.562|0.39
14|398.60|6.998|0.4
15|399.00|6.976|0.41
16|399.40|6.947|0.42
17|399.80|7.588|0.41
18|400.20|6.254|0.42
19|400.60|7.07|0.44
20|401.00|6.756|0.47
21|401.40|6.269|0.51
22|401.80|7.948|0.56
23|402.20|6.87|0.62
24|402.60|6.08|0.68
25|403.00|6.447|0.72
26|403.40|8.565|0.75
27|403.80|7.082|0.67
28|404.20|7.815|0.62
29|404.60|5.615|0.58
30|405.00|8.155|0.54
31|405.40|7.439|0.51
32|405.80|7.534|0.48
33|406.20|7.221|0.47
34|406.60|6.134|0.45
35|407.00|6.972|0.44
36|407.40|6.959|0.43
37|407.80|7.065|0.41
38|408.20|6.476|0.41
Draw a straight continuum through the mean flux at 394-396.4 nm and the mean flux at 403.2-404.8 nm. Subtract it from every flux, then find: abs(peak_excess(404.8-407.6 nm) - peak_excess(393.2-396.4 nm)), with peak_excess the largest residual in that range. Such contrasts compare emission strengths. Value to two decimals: 0.19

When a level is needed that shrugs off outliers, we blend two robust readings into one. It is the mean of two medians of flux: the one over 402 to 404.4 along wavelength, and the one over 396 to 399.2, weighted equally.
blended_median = 6.47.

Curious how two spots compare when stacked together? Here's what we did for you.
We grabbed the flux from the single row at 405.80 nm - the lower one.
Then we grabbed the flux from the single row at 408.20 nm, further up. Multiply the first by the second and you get 49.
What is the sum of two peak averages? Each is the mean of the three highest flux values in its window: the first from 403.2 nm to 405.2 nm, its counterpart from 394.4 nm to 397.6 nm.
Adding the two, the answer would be 14.78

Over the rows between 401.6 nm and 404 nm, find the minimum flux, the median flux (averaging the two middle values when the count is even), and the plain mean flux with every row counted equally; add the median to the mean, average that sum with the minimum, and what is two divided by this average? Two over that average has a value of 0.198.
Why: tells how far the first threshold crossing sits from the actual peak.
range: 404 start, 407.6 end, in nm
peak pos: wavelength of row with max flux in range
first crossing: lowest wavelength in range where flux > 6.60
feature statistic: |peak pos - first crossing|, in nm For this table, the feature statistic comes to 0.80 nm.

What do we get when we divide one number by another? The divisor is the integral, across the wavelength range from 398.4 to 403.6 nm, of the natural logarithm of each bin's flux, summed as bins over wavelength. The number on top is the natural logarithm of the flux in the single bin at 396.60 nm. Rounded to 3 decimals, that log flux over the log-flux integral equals 0.164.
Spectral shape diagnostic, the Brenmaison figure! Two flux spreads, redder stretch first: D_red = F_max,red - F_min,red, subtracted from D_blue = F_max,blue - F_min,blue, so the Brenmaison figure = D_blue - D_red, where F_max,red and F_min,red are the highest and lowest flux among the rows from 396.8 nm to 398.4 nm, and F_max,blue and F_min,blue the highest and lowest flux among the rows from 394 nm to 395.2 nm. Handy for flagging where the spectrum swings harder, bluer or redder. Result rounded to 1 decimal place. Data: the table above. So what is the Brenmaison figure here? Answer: -1.4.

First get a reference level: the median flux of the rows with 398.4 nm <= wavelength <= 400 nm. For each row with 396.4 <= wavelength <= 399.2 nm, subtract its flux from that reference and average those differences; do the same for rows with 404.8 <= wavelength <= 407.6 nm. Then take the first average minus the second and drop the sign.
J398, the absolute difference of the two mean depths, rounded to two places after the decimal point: 1.17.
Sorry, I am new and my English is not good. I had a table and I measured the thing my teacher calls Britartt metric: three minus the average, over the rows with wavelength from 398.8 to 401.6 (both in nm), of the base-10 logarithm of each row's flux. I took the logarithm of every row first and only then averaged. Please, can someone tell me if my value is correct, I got 2.17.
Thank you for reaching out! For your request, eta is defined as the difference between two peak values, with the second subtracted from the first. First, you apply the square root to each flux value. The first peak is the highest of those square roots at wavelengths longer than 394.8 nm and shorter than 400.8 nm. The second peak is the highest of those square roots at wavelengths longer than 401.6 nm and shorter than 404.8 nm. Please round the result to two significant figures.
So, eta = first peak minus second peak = -0.17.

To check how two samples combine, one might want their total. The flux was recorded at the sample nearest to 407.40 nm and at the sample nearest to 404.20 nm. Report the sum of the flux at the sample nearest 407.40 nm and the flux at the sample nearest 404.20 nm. 15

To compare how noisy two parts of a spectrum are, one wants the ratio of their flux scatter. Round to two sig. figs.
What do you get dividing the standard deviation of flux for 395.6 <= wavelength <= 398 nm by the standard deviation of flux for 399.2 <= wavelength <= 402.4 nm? 1.1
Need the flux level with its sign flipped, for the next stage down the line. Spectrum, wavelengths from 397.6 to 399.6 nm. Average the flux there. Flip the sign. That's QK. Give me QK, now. -6.69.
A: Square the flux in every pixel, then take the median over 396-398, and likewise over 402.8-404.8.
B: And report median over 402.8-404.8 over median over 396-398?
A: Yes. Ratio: 1.8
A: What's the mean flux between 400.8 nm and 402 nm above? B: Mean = 6.99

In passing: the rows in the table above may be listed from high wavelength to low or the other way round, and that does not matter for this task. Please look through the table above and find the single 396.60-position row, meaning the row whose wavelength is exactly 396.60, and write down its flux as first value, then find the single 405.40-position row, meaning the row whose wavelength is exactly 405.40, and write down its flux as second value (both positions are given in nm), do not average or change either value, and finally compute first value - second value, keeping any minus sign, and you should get -2.20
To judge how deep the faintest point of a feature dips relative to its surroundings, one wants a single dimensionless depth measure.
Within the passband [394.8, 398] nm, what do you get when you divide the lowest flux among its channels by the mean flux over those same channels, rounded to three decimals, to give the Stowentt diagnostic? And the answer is 0.794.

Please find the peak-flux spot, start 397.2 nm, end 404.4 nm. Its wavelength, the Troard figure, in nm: 403.40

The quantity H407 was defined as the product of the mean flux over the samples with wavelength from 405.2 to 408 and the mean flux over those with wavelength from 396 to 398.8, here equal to 40.5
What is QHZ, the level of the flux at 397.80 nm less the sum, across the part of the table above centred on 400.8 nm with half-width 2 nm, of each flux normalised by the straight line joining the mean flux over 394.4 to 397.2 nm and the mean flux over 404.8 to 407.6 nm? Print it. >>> -4.5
